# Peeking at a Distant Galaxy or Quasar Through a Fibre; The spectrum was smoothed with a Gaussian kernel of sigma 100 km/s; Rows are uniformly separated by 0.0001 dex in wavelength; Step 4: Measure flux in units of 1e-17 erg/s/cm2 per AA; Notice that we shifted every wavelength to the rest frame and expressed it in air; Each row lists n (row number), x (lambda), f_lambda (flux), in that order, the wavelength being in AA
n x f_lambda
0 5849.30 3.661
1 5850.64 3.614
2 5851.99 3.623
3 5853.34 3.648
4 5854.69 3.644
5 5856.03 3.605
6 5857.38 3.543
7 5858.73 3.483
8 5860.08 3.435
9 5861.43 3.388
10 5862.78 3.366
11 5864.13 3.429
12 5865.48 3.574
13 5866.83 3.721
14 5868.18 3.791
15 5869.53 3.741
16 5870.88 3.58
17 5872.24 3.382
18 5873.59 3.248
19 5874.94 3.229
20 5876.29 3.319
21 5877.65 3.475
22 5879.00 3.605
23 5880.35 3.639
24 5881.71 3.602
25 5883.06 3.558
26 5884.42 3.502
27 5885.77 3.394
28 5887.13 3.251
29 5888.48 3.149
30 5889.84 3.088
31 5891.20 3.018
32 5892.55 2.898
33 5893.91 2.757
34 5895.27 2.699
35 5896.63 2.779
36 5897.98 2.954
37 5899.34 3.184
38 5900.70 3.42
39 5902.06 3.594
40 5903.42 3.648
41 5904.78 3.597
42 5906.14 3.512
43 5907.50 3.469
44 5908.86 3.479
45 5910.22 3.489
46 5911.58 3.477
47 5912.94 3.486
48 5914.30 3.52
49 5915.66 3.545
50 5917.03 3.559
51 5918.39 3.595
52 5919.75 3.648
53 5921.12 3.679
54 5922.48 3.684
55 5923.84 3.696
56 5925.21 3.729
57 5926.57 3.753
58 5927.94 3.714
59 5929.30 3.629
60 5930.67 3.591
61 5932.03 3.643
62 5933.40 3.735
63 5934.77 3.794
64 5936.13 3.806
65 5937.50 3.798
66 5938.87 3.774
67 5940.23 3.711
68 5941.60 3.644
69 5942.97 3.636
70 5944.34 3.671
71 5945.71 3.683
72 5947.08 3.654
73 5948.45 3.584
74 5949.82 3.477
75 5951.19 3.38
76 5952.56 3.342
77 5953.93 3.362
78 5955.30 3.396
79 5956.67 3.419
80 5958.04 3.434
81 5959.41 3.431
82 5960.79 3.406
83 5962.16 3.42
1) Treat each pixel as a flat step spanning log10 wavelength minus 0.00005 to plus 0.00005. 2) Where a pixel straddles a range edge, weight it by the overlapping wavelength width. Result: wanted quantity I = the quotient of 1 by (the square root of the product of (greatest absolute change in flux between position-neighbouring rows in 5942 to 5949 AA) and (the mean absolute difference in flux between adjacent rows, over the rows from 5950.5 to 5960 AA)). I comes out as 25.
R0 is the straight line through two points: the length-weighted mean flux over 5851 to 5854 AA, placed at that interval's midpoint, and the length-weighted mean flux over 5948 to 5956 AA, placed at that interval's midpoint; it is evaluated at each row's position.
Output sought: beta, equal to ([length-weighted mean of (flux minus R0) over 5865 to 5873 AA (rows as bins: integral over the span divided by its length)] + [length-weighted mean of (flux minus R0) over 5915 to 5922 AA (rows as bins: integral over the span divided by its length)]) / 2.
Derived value 0.08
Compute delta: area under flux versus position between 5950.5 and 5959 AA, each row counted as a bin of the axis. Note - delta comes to 28.8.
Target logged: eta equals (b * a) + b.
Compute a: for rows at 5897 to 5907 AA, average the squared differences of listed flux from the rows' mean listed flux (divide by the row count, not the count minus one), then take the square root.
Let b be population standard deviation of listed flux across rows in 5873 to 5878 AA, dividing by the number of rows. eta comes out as 0.12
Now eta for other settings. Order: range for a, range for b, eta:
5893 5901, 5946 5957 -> 0.13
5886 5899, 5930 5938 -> 0.10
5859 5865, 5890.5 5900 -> 0.16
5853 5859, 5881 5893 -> 0.25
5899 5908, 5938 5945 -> 0.06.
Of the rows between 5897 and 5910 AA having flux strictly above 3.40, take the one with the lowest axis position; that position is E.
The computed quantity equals 5900.70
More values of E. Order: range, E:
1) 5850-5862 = 5850.64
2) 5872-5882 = 5877.65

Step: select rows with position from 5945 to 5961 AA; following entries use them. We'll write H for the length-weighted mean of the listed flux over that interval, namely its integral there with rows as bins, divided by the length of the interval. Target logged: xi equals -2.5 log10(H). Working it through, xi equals -1.35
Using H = 3.47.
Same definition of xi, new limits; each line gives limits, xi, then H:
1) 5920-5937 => -1.42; 3.70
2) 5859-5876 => -1.36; 3.49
